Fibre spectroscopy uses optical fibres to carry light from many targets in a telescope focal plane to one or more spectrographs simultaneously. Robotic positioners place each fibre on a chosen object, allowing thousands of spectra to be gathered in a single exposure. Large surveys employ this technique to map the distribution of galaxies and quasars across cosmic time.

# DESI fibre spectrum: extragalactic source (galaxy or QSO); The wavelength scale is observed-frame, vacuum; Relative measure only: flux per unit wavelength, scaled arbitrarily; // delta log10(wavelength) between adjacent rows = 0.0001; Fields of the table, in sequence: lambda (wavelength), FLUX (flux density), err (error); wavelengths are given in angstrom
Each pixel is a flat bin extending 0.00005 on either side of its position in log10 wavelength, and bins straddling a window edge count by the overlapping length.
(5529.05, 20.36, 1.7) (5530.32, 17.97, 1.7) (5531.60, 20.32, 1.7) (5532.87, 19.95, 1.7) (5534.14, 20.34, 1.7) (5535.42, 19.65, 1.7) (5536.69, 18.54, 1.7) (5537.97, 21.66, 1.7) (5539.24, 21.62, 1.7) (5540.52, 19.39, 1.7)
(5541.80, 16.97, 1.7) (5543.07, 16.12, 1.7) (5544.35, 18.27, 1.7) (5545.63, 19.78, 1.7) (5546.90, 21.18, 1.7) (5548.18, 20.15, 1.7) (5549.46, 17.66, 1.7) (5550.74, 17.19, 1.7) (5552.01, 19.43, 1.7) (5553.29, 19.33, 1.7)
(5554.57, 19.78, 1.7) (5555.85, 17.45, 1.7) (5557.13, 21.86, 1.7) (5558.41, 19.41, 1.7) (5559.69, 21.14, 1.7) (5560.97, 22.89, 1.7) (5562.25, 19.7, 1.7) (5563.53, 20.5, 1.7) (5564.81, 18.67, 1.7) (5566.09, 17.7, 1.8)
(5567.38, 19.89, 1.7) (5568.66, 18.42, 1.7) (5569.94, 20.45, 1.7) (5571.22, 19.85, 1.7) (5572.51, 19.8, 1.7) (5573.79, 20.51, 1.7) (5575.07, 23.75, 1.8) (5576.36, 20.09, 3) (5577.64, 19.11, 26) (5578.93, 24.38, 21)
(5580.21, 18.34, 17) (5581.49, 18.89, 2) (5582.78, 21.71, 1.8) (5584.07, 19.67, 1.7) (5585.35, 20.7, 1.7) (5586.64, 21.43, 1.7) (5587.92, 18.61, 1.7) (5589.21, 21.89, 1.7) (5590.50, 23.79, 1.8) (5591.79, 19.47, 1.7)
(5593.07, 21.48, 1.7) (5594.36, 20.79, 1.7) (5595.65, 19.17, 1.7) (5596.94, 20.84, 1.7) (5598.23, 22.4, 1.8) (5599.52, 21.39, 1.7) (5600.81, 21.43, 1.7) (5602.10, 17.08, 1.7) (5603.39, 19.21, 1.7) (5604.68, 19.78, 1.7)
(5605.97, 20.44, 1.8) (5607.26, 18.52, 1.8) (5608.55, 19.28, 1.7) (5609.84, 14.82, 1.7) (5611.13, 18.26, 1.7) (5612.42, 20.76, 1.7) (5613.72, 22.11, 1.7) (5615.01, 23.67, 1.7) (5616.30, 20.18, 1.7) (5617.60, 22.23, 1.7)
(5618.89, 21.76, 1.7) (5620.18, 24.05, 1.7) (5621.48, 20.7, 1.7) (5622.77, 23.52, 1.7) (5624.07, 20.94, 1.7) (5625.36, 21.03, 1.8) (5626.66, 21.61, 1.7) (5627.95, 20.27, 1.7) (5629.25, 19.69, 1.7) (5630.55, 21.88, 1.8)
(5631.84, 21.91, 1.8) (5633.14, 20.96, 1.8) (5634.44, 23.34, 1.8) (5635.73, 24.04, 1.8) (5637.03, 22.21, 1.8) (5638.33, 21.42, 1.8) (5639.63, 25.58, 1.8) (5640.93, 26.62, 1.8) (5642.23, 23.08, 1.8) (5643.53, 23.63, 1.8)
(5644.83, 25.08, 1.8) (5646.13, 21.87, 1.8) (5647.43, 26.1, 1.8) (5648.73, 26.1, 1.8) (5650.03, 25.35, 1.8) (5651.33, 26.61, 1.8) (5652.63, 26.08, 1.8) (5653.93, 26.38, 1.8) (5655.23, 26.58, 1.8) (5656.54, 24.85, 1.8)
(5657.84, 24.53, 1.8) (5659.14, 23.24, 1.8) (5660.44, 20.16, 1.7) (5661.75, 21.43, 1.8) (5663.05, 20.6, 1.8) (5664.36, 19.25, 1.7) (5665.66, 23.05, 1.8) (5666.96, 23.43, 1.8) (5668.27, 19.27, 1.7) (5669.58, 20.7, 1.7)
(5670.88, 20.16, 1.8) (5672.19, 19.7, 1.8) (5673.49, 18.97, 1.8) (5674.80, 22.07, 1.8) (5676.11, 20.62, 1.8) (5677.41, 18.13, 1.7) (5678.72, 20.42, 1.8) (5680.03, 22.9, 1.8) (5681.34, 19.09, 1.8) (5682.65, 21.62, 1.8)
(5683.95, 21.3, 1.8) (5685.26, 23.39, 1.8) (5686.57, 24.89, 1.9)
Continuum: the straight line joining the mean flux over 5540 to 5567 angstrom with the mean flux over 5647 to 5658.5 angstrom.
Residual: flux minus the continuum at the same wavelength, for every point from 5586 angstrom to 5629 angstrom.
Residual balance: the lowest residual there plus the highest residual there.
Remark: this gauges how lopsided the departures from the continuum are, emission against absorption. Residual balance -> -6.1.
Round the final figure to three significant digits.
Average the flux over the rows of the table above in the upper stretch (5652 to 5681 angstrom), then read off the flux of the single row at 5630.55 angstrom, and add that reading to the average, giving 43.8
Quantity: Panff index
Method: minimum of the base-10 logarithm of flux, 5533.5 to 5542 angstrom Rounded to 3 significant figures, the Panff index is 1.23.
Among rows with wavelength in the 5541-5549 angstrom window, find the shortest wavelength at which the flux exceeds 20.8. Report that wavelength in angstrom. 5546.90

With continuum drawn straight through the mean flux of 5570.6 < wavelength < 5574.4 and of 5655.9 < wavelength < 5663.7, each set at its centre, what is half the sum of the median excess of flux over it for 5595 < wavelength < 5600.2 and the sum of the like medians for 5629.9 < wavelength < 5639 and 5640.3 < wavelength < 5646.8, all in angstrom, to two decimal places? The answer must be 1.09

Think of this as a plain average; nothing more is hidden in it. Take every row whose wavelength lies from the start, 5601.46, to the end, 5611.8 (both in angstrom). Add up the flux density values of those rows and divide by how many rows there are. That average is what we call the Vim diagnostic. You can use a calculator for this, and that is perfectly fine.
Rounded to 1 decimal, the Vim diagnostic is 18.4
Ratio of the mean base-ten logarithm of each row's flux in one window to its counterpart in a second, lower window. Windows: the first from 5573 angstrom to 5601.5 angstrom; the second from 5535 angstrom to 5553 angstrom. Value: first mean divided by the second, 1.03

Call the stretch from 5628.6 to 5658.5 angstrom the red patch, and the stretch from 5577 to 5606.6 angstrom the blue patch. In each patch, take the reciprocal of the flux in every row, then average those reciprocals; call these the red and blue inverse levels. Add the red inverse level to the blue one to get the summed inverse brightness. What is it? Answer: 0.091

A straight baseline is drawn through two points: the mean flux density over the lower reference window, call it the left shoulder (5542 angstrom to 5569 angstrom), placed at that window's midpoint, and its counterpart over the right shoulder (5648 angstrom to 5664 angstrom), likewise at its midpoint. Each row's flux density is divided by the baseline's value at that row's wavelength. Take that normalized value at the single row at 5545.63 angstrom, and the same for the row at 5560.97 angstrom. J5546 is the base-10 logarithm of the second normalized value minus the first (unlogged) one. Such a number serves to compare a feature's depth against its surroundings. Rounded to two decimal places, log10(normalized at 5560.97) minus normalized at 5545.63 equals -0.98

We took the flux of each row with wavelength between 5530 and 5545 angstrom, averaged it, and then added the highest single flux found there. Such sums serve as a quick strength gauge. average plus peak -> 40.9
